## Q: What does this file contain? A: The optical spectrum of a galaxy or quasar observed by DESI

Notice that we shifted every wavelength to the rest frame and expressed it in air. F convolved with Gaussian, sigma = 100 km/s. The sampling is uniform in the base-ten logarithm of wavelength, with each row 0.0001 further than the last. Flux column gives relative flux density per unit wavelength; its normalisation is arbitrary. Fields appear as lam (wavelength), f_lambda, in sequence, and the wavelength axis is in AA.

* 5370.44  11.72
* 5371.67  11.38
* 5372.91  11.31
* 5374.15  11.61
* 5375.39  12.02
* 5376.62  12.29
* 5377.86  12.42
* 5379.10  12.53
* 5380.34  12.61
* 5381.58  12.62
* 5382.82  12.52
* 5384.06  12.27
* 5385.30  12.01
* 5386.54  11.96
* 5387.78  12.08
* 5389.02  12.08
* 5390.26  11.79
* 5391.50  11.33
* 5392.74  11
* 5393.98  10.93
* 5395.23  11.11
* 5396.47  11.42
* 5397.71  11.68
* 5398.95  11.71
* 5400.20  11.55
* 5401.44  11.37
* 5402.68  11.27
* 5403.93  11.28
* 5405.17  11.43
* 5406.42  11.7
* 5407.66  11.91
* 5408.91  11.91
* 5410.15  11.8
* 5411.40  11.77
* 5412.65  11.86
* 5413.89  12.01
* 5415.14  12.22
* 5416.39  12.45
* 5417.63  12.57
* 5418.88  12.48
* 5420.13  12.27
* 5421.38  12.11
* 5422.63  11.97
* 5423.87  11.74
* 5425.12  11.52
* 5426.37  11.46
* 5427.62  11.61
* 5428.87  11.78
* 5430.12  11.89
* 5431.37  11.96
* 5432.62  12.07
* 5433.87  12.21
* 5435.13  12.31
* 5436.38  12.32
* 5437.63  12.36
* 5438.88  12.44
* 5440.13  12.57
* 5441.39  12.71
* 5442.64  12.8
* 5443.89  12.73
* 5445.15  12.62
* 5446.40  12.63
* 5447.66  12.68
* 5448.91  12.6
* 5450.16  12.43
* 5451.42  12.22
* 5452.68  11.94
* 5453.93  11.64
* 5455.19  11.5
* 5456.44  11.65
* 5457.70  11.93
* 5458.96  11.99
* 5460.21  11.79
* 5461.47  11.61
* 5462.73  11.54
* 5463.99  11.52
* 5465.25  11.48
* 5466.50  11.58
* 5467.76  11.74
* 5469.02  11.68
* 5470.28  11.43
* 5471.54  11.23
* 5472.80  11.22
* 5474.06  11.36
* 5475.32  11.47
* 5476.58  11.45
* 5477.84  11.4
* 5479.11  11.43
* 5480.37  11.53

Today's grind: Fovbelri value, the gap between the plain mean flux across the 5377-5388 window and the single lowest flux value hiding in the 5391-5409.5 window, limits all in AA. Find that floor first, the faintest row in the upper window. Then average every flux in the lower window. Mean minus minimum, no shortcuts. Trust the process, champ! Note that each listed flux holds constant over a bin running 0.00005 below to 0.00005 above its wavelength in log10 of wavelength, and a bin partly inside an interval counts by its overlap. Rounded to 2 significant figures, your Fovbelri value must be 1.4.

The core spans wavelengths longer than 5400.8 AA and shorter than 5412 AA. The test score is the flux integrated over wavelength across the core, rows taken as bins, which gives 130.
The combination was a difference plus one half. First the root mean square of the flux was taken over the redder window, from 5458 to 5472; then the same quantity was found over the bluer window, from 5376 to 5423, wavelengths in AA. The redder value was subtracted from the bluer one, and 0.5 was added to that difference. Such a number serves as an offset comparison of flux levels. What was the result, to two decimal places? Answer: 0.81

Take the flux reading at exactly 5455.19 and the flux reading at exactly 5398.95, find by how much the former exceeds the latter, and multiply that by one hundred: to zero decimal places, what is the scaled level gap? -21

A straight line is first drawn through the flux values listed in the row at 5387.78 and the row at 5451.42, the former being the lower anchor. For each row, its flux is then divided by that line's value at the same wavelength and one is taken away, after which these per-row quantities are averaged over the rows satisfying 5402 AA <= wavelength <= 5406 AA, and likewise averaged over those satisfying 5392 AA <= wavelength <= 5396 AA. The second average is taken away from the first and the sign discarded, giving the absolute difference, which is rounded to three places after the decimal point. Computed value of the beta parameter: 0.024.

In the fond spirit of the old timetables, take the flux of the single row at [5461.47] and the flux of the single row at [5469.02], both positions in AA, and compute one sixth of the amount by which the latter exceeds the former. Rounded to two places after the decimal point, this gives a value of 0.01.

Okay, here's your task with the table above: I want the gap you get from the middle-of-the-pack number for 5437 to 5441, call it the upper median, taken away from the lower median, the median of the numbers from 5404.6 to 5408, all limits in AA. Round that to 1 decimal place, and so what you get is -0.7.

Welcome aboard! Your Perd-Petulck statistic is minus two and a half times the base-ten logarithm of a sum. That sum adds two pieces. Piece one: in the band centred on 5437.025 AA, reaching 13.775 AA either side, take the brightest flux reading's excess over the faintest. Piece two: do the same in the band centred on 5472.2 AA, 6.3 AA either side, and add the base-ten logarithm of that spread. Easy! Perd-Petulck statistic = -0.1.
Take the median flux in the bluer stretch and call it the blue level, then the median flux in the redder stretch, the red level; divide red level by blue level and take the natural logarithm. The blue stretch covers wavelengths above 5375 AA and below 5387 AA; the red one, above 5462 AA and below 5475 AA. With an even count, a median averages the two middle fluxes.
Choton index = -0.07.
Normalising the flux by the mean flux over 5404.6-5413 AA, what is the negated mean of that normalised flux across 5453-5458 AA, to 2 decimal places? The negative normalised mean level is -0.99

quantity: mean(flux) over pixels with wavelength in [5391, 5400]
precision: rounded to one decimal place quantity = 11.3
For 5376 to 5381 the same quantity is 12.5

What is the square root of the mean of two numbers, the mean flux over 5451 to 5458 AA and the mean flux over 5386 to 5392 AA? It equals 3.44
